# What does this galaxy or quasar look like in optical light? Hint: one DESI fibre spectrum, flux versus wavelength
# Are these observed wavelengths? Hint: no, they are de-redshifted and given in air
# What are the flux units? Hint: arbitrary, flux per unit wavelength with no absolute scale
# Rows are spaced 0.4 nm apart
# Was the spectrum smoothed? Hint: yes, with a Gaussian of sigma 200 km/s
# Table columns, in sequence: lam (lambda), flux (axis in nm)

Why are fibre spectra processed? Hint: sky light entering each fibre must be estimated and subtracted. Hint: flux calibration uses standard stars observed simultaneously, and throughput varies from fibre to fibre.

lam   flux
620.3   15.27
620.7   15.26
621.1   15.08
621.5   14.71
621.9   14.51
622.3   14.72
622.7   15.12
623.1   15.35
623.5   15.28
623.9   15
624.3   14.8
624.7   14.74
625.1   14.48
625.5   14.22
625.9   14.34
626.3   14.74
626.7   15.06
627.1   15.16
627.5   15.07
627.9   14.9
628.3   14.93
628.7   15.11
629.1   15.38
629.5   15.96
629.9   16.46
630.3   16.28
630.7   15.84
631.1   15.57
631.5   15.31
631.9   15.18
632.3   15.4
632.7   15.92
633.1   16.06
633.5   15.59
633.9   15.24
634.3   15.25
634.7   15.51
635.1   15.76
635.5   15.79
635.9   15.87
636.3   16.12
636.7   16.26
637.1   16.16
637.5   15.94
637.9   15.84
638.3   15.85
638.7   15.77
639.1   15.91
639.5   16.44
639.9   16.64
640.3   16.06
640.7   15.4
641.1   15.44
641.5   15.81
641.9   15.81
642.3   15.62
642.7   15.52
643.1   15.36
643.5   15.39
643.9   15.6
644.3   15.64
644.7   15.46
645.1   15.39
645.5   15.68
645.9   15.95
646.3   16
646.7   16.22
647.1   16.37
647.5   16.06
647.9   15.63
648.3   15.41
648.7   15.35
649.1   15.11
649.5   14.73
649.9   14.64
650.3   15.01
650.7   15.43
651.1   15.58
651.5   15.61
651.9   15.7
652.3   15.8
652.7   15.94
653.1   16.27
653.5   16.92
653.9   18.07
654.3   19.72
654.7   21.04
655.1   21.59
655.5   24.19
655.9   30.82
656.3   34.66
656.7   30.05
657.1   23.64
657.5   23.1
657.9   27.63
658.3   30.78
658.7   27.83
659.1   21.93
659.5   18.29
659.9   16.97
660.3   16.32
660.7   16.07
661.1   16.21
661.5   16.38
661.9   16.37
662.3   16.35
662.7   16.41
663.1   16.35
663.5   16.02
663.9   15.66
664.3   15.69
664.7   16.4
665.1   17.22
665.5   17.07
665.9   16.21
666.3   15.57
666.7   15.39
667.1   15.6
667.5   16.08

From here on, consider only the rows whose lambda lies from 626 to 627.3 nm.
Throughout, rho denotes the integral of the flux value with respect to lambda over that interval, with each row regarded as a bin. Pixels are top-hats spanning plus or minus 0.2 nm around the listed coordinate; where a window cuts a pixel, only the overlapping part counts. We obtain 19.42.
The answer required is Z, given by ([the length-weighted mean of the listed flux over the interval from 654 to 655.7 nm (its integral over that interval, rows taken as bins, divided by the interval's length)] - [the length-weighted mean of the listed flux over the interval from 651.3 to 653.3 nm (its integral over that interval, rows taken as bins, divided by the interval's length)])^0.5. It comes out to 2.4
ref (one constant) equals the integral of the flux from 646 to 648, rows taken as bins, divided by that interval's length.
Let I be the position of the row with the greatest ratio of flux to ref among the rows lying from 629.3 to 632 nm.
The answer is 629.9 nm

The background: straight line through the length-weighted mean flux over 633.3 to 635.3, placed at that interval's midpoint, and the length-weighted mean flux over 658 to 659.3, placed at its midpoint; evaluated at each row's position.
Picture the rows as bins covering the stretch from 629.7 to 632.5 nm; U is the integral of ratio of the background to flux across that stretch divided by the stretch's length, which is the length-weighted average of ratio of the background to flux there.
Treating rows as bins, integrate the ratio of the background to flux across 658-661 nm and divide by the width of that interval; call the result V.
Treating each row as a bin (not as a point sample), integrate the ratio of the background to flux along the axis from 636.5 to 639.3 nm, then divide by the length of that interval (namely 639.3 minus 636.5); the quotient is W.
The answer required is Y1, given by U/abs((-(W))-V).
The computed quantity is 0.36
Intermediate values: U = 0.9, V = 1.37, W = 1.08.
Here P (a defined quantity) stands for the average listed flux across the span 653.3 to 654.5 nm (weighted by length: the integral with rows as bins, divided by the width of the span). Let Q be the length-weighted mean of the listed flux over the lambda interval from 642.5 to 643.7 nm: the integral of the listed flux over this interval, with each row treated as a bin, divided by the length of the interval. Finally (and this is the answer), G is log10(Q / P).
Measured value -0.07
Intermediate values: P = 18.2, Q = 15.4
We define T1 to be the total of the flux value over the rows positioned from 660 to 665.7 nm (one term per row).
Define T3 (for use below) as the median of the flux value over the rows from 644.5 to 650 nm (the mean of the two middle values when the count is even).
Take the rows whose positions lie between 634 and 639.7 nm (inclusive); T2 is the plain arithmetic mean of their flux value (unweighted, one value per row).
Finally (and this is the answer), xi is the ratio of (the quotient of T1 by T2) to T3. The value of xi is 0.93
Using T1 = 229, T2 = 15.9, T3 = 15.5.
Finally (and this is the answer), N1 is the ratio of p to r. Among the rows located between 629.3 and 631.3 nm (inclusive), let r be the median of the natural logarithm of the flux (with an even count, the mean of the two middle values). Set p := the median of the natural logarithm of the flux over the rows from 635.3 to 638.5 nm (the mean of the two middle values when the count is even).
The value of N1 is 0.999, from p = 2.77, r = 2.77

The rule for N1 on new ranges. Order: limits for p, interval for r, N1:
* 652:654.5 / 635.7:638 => 1.012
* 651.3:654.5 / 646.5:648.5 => 1.001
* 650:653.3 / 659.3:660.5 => 0.972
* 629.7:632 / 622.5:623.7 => 1.010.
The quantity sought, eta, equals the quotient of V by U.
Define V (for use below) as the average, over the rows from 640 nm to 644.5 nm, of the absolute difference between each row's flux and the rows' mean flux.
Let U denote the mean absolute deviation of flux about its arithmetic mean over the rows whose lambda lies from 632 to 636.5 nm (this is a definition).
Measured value 0.64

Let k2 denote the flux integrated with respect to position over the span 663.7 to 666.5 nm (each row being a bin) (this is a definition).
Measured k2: 46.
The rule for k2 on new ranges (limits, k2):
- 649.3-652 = 41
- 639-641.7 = 43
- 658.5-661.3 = 53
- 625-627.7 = 40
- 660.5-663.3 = 46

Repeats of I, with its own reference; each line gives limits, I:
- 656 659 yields 656.3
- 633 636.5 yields 636.3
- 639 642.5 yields 639.9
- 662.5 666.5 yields 665.1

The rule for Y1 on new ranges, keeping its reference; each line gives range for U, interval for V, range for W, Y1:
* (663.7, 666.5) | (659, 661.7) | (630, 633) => 0.73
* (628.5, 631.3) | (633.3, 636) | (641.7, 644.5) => 0.37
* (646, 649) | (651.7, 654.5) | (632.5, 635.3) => 0.57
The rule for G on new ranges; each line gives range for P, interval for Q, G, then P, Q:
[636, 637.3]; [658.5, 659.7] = 0.15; 16.2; 22.7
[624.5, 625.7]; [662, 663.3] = 0.05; 14.5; 16.4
